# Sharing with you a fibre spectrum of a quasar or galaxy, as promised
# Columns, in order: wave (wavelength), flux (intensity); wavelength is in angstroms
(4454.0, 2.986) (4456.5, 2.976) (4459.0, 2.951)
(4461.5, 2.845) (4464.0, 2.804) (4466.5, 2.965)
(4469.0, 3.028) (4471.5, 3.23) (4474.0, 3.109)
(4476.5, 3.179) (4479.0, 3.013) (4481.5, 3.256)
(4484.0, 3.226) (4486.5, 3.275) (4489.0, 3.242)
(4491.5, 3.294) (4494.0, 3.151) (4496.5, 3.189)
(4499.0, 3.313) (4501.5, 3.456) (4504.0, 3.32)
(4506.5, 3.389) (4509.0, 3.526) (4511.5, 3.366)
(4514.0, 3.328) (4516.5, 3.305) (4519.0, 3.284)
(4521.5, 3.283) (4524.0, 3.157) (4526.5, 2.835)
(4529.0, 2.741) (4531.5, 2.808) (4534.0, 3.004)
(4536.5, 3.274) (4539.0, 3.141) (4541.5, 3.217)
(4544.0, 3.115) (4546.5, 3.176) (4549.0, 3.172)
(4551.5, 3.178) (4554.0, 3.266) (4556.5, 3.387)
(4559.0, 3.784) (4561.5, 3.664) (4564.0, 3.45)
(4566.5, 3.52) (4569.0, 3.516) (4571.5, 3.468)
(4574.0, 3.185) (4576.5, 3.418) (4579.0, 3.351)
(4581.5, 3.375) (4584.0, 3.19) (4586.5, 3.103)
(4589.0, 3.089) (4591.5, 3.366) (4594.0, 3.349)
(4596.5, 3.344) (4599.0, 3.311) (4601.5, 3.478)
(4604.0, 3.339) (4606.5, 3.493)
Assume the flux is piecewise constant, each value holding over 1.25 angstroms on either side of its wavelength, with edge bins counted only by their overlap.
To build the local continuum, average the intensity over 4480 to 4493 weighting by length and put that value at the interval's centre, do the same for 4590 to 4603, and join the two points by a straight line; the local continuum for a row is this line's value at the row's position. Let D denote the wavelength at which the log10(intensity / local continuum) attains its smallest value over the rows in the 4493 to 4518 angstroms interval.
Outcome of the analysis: 4494.0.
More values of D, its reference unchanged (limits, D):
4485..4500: 4494.0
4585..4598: 4589.0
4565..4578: 4574.0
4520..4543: 4529.0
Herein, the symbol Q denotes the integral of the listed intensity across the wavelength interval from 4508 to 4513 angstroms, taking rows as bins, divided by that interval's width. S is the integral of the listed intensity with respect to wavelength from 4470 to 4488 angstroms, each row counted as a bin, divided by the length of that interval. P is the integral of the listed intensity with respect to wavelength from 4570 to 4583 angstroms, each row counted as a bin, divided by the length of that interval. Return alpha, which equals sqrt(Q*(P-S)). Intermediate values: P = 3.36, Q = 3.44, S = 3.2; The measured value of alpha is 0.78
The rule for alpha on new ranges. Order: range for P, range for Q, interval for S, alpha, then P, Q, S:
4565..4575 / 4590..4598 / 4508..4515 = 0.28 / 3.43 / 3.34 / 3.4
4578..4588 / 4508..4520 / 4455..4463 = 1.05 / 3.25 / 3.36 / 2.9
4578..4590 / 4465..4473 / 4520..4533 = 0.88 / 3.22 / 3.07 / 3.0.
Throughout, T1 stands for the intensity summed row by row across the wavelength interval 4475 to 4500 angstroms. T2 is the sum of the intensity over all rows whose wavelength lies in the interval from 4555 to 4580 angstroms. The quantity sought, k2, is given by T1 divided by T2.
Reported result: 0.93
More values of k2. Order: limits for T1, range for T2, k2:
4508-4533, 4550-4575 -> 0.92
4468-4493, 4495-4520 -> 0.95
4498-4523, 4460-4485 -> 1.10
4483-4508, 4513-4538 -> 1.06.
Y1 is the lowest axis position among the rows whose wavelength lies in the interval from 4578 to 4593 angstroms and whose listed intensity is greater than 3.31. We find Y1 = 4579.0 angstroms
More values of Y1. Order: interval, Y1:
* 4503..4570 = 4504.0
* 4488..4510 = 4499.0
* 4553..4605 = 4556.5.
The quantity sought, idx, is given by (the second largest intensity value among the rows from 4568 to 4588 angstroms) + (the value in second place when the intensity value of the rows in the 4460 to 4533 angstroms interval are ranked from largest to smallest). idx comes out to 6.92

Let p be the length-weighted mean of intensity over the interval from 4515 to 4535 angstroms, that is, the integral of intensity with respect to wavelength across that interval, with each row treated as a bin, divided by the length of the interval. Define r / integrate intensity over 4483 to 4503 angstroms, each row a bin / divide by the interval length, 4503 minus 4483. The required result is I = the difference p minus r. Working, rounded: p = 3.06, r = 3.27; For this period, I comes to -0.21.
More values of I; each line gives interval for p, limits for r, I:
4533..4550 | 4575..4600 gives -0.13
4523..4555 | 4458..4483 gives 0.04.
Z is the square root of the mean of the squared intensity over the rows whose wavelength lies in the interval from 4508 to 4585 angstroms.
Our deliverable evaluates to 3.28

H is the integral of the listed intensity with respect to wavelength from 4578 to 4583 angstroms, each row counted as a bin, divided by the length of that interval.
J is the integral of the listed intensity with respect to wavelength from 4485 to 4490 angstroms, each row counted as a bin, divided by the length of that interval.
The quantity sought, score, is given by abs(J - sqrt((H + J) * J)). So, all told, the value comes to 1.38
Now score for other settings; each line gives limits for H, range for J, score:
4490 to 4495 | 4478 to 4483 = 1.33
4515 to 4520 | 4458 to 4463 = 1.34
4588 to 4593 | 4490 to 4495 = 1.34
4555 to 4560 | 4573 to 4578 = 1.46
